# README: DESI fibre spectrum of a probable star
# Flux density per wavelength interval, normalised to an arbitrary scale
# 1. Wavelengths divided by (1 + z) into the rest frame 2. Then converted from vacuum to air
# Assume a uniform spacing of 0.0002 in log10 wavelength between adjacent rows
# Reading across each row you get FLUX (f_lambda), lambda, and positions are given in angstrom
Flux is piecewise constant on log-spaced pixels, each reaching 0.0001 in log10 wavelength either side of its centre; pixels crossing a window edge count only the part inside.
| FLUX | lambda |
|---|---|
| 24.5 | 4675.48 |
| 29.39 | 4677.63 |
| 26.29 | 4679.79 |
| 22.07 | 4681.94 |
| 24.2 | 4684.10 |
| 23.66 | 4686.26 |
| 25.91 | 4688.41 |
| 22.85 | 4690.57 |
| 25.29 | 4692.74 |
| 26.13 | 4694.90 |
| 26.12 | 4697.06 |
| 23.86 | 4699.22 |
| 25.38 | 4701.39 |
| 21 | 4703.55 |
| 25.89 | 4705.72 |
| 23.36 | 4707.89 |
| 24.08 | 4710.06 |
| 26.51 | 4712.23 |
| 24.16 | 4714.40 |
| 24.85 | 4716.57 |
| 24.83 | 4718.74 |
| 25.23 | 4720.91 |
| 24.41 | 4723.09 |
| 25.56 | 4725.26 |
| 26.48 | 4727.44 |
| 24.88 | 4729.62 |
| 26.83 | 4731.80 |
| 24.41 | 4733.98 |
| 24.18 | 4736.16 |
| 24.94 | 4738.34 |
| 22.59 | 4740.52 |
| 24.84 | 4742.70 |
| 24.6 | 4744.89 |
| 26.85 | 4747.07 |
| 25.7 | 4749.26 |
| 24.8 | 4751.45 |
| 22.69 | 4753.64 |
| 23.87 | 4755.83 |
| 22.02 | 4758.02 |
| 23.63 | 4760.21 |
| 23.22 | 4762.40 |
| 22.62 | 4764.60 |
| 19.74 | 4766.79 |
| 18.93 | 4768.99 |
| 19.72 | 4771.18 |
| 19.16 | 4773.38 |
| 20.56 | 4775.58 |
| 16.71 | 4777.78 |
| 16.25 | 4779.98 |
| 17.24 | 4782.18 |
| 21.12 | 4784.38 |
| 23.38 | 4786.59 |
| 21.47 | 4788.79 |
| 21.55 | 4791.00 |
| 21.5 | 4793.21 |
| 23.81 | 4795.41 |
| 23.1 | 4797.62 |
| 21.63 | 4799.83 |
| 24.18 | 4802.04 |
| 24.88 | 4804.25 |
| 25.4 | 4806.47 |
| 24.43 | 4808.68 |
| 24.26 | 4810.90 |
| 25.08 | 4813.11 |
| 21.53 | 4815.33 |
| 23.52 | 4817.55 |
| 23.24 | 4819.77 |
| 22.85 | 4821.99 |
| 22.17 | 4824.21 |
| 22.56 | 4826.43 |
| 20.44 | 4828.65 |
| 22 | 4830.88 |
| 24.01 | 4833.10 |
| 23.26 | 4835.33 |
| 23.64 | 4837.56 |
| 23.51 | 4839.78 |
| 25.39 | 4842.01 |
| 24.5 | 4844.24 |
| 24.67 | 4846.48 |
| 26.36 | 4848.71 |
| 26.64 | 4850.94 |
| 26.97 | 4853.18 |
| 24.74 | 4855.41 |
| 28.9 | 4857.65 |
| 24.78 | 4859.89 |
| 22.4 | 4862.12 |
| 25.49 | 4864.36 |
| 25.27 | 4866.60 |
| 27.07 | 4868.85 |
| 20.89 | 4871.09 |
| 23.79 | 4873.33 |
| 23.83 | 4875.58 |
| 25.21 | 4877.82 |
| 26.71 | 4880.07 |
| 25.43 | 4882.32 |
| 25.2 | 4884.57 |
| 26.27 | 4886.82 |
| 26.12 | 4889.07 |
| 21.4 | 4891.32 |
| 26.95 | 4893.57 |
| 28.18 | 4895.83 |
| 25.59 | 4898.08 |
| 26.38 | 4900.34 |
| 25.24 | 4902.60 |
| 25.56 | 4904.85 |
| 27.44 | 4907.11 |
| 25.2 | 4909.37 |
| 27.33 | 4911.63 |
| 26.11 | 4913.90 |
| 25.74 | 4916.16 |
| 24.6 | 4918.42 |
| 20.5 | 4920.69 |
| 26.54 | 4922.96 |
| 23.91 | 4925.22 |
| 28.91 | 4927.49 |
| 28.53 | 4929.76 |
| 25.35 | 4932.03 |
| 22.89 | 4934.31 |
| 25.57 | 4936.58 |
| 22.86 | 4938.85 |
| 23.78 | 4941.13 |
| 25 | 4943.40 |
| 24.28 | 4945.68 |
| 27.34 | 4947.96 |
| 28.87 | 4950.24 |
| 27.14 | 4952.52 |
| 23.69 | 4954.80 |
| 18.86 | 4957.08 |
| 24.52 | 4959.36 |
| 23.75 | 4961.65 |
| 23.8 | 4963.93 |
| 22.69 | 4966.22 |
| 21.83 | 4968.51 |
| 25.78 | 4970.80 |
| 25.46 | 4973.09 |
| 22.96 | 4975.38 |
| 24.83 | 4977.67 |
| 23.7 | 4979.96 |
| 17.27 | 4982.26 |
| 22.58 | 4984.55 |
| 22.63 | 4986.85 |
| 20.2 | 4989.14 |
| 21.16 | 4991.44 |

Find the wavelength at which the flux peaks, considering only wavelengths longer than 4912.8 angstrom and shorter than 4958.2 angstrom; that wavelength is 4927.49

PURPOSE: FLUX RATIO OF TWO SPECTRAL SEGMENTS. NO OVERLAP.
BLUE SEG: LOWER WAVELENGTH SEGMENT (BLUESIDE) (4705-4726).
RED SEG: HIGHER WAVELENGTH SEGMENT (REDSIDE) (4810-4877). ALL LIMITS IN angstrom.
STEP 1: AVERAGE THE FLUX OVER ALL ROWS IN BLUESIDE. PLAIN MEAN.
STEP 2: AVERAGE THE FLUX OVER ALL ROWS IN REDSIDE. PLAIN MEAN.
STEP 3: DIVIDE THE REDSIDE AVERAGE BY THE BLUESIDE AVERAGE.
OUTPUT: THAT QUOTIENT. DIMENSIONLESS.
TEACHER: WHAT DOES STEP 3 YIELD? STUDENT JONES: 0.97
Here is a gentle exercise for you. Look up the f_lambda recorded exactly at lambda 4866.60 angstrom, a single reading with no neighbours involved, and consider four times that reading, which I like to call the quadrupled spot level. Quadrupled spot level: 101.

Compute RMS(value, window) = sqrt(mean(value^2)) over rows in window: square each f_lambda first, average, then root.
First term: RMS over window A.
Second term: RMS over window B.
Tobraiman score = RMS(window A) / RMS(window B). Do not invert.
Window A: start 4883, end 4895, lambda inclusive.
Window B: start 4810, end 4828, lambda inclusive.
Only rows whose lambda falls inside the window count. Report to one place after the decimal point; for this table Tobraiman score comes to 1.1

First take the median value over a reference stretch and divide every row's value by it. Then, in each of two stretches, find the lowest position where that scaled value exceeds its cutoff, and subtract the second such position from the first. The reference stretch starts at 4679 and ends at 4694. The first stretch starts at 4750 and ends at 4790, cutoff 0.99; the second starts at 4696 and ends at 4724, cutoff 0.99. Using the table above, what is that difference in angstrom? 54.4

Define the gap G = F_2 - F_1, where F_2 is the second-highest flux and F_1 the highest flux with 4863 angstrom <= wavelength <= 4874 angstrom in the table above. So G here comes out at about -1.58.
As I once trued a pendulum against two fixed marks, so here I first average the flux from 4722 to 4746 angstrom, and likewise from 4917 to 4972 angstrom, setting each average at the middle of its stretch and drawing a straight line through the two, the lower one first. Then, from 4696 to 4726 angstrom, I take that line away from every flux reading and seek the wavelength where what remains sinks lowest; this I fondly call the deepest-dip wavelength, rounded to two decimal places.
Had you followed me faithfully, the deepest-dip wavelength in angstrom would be 4703.55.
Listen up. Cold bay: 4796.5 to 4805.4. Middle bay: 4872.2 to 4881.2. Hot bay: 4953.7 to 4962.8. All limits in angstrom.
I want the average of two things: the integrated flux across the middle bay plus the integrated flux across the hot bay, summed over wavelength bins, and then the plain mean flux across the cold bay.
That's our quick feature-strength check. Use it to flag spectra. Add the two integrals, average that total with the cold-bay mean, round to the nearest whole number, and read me 227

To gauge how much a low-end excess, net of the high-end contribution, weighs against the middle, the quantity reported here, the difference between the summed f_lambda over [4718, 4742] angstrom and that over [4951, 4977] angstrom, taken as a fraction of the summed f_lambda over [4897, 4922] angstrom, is 0.050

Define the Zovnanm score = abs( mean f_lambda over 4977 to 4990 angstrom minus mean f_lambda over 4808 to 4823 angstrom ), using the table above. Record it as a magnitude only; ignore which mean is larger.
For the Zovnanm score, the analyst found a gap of 1.7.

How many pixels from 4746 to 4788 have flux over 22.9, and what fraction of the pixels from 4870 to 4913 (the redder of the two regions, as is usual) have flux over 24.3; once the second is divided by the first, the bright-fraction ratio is 0.113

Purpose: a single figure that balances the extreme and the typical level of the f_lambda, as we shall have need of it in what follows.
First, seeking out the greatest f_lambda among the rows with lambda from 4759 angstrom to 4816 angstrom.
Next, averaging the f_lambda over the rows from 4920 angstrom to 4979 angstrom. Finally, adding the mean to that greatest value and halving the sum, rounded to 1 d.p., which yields 25.0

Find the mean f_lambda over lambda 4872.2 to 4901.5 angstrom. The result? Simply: 25.5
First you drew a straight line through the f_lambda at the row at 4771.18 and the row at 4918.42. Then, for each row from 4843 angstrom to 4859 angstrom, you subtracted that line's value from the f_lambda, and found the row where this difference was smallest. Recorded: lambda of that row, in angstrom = 4855.41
